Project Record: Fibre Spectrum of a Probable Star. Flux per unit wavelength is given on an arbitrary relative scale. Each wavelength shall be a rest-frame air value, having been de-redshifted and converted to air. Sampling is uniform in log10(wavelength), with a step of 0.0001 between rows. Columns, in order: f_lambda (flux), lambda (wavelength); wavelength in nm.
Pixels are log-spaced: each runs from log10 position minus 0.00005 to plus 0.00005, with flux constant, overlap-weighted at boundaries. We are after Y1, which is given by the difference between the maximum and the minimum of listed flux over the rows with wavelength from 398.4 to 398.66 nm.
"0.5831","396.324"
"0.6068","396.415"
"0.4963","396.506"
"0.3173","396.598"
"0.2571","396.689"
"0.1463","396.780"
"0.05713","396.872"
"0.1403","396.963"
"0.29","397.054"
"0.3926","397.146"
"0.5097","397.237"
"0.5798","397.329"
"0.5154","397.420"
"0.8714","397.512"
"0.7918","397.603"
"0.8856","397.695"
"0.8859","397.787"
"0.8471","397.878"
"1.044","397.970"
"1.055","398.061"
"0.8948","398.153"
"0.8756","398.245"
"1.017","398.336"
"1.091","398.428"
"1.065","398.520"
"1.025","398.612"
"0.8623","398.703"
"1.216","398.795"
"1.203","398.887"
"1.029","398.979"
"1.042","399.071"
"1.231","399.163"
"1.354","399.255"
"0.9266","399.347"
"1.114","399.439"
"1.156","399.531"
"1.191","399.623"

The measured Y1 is 0.07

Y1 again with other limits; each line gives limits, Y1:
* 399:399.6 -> 0.43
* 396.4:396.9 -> 0.55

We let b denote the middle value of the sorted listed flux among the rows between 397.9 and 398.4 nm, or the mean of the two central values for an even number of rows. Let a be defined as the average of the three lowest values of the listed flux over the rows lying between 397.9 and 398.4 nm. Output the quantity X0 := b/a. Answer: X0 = 1.09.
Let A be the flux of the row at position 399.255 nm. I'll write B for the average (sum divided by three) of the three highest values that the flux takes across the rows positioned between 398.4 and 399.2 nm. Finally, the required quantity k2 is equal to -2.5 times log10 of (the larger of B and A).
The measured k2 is -0.33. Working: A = 1.354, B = 1.22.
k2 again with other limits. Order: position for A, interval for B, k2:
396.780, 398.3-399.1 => -0.17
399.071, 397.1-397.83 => -0.04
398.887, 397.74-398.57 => -0.20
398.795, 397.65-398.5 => -0.21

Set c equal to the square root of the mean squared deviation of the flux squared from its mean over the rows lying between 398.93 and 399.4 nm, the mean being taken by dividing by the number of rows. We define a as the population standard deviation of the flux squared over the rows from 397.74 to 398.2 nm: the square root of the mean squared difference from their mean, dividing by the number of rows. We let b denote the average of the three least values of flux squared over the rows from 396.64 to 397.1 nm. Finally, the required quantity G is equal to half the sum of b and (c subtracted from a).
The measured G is -0.09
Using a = 0.17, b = 0.01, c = 0.35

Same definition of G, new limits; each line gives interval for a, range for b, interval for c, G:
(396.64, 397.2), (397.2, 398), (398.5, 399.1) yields 0.05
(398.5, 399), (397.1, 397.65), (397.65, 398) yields 0.17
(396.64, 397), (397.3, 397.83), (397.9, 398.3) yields 0.14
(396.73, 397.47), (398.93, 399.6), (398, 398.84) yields 0.45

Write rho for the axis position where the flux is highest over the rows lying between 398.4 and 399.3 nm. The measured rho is 399.255 nm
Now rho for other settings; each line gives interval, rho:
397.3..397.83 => 397.787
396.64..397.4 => 397.329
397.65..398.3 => 398.061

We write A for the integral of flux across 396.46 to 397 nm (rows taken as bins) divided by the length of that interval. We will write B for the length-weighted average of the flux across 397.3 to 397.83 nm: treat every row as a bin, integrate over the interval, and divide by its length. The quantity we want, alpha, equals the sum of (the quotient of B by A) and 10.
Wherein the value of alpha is 13.2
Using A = 0.2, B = 0.8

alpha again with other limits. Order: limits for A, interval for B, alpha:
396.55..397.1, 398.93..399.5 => 15.5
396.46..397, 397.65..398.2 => 13.9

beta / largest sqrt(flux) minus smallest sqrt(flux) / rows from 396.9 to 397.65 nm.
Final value 0.56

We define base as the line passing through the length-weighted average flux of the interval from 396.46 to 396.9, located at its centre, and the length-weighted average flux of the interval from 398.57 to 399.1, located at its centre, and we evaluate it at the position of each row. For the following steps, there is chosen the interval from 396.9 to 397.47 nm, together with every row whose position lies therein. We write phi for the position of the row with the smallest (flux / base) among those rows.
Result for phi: 396.963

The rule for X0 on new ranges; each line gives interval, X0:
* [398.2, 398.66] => 1.05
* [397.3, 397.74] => 1.26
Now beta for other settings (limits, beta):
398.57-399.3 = 0.24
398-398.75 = 0.12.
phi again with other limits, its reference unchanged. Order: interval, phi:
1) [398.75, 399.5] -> 399.347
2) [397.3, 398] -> 397.420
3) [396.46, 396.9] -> 396.872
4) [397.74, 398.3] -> 398.245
